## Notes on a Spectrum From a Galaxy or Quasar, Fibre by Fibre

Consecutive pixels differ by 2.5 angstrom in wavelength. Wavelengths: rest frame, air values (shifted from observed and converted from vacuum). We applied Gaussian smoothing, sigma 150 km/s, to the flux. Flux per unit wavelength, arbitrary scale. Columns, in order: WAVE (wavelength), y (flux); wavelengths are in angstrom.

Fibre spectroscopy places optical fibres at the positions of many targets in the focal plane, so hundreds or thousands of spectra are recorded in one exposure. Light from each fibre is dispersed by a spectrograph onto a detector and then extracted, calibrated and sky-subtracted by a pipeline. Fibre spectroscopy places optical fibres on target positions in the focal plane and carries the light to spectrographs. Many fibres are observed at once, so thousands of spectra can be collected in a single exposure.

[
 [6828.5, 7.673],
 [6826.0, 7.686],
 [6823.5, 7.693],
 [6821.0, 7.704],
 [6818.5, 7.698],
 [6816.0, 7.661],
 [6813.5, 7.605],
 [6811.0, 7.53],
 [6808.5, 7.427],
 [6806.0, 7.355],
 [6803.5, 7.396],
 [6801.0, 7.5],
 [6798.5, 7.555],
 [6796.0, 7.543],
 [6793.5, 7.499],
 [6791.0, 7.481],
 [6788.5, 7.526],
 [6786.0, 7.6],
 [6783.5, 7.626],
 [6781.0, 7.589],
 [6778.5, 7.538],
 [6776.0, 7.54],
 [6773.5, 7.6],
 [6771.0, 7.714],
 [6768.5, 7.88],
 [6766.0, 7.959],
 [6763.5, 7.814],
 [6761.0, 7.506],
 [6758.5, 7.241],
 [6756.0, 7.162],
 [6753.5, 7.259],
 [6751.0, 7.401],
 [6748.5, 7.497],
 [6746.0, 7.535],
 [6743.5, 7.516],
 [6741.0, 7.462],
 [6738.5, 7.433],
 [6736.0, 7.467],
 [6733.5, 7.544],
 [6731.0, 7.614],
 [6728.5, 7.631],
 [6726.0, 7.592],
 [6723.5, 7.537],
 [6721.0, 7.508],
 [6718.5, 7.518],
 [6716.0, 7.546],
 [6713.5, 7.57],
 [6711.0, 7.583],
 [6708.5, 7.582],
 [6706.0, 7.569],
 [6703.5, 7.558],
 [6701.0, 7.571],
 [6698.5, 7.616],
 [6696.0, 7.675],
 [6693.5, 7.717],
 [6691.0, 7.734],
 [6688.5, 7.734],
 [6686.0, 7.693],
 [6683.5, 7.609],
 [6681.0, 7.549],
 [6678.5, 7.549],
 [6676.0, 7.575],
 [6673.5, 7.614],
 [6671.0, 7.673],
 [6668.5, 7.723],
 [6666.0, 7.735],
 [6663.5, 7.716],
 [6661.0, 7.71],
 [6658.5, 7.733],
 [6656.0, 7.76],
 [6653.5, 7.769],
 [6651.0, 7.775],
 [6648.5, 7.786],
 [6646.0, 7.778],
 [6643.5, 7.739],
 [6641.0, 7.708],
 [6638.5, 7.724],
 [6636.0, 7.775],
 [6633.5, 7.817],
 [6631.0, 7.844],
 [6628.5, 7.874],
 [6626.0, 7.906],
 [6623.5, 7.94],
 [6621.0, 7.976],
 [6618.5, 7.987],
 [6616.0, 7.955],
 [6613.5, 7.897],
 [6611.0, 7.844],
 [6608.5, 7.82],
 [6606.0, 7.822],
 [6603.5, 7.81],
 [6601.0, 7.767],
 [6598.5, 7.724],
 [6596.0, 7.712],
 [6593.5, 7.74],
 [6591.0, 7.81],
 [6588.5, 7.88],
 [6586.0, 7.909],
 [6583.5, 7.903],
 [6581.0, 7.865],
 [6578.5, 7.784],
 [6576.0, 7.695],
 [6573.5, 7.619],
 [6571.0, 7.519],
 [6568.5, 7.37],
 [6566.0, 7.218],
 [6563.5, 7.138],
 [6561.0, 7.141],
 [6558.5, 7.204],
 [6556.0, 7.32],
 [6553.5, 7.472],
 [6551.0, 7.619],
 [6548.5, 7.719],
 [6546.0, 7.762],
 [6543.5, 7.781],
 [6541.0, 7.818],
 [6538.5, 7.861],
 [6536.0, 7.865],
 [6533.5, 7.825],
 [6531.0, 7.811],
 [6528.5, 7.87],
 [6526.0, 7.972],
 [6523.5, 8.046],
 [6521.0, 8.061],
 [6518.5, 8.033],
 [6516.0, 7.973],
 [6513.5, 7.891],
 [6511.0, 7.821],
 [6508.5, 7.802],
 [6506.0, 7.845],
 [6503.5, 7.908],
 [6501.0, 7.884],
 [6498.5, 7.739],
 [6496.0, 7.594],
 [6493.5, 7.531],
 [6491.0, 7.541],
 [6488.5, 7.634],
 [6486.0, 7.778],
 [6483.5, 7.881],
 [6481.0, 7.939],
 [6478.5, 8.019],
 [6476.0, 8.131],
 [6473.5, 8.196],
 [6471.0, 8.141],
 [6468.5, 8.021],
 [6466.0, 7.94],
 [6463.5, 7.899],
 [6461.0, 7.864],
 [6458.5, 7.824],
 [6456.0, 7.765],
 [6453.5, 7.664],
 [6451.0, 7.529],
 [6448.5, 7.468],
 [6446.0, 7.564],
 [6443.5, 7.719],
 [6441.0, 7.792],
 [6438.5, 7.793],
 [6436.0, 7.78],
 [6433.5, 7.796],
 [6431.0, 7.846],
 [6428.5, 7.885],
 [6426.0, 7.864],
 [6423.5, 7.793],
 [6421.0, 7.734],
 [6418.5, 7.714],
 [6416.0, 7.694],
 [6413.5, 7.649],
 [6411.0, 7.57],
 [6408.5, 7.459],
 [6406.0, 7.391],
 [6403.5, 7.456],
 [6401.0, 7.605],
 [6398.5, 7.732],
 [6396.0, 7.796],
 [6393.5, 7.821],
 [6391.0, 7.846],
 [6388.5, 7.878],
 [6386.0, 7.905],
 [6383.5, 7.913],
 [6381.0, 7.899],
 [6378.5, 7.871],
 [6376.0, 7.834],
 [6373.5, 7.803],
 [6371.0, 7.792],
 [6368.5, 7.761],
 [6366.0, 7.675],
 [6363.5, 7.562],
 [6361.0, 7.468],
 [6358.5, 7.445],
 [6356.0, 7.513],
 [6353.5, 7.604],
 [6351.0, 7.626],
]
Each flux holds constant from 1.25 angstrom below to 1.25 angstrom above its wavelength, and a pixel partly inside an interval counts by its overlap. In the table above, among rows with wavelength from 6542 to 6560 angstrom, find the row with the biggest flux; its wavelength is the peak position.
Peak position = 6543.5 angstrom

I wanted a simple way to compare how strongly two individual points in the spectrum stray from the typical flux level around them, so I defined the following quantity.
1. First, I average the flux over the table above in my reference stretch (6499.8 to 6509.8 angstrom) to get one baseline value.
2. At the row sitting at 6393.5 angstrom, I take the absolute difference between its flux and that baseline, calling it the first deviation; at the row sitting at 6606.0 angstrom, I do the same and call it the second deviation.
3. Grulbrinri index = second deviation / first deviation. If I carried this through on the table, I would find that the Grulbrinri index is 1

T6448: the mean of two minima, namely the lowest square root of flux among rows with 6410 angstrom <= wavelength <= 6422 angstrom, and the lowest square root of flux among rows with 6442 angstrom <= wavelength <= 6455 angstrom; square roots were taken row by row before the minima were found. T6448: 2.742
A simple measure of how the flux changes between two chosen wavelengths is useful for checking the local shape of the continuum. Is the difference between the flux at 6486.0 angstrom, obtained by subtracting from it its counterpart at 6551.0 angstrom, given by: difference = 0.16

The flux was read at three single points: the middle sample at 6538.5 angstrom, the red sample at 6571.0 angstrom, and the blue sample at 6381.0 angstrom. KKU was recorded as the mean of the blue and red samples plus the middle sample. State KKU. 15.6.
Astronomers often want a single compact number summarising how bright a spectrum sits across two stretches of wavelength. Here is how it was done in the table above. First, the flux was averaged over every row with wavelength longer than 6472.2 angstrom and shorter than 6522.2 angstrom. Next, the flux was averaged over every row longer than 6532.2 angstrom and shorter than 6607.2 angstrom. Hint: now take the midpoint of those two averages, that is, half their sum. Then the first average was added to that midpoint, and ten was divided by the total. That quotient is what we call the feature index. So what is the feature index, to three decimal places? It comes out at 0.640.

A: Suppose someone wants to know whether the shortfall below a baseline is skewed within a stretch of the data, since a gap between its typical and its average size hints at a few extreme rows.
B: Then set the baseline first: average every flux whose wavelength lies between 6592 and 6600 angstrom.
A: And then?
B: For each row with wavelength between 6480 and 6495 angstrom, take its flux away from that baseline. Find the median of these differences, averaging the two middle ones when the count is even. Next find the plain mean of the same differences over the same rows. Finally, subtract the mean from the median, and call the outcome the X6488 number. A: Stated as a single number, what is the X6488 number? 0.01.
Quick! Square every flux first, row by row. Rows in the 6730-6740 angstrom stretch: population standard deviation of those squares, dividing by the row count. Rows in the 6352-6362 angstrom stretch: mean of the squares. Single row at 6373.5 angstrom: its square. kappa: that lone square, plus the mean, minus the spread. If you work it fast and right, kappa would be 116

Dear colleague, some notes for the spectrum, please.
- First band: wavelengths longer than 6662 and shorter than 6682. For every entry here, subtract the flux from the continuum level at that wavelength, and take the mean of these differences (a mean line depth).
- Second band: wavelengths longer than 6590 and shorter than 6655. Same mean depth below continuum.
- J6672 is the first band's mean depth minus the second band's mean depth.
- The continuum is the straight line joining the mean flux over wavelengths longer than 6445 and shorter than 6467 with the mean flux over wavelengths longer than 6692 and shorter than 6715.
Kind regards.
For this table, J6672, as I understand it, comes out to 0.15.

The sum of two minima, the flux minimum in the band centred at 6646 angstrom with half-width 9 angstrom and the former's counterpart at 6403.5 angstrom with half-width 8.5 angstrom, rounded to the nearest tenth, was 15.1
